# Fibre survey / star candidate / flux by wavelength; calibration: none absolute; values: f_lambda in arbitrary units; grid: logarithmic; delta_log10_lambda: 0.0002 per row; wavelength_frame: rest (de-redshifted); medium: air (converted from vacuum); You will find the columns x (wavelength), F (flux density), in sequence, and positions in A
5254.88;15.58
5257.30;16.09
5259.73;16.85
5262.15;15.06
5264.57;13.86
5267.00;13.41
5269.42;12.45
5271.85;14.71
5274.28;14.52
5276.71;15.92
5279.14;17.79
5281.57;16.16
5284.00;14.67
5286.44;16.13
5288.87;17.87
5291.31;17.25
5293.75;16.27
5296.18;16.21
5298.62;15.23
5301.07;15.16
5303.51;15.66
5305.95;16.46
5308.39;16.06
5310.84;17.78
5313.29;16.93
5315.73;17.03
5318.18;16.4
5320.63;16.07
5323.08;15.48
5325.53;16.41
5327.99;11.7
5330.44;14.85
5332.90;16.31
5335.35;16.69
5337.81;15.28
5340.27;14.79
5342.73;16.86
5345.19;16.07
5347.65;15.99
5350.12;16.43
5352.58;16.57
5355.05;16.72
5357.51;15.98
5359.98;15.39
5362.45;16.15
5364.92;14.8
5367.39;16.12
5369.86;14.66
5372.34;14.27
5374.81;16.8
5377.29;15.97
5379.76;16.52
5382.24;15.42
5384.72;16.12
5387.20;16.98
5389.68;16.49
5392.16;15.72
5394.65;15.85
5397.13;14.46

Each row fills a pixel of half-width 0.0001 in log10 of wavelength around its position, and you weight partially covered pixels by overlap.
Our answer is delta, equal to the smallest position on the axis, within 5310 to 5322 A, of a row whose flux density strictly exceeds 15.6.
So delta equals 5310.84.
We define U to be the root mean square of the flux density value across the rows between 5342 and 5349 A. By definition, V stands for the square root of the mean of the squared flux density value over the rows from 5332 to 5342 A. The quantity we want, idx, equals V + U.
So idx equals 32.1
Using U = 16.3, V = 15.79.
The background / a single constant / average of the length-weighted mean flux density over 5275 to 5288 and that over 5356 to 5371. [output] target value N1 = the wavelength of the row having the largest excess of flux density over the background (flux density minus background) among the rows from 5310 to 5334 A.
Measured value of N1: 5310.84 A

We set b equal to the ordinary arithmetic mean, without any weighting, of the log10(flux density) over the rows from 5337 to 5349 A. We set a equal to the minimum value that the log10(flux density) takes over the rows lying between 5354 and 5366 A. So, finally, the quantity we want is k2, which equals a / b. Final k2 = 0.98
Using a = 1.17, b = 1.20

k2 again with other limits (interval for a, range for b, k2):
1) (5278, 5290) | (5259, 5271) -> 1.01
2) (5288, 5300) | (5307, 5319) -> 0.96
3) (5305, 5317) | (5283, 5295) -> 0.99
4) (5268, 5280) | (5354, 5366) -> 0.91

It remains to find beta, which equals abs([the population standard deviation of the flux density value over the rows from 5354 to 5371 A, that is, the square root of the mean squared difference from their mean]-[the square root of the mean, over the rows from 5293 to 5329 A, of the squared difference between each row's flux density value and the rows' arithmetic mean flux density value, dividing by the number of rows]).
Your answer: 0.6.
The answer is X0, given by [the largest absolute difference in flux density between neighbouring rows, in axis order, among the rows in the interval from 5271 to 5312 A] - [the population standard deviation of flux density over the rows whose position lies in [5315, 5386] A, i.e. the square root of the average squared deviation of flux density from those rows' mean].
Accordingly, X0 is 0.8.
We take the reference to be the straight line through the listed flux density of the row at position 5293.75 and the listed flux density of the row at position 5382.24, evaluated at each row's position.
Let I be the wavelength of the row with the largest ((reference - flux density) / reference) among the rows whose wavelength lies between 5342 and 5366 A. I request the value 5364.92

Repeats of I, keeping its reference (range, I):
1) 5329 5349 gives 5330.44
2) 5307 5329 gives 5327.99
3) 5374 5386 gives 5382.24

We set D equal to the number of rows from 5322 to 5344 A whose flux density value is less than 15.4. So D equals 4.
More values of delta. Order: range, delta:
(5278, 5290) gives 5279.14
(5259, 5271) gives 5259.73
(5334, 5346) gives 5335.35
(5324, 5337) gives 5325.53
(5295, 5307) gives 5296.18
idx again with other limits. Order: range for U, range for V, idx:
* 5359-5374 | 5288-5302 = 31.6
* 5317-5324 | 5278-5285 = 32.2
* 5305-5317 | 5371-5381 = 32.8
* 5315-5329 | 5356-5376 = 31.2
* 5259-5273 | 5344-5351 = 30.6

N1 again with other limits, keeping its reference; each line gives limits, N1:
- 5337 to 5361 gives 5342.73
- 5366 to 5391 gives 5387.20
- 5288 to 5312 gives 5288.87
